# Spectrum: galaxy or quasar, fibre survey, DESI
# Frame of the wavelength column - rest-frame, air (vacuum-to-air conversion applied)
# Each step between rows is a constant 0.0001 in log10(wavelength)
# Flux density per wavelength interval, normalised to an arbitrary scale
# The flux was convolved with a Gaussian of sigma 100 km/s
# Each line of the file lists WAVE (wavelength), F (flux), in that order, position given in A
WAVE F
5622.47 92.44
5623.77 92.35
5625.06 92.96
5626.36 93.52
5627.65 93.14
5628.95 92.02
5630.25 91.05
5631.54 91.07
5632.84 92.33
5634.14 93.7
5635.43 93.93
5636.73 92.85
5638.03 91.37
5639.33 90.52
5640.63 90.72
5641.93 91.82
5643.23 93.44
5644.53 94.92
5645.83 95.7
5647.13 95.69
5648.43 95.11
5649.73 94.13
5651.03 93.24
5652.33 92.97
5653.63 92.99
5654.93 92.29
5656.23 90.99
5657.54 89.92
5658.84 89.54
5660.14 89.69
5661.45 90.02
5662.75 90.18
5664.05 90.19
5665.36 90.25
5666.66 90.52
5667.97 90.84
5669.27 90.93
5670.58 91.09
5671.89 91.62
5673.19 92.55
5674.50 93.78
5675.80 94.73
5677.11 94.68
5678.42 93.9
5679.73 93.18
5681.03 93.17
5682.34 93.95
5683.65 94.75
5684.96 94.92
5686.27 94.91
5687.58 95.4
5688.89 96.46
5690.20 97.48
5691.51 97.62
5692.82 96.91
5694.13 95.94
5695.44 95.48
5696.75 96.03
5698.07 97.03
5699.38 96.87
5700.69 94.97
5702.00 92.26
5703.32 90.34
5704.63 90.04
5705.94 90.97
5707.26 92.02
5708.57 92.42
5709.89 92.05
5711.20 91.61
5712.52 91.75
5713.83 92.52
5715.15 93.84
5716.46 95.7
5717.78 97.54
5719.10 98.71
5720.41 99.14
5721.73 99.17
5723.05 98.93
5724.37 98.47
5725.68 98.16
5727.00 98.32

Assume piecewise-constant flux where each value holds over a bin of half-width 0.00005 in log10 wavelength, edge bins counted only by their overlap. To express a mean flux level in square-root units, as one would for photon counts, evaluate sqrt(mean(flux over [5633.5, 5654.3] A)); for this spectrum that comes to 9.66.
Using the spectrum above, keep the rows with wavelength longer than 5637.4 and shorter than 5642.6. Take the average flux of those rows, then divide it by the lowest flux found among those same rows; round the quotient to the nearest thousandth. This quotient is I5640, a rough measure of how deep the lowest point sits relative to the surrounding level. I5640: 1.006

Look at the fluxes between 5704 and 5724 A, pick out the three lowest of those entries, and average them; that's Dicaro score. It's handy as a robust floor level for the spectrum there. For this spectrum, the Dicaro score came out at 90.9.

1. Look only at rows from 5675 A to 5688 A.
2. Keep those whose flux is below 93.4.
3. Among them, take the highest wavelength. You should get 5681.03 A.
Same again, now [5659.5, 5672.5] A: 5671.89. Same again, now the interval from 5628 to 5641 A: 5640.63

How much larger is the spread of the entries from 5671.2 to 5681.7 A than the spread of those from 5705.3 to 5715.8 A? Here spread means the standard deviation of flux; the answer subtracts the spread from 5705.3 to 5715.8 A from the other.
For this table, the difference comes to 0.2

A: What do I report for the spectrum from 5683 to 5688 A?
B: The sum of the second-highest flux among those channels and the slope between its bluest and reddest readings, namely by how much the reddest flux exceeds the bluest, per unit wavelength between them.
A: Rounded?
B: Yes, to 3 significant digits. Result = 95.1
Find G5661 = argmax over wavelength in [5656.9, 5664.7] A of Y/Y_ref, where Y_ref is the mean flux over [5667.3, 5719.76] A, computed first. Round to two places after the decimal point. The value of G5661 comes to 5664.05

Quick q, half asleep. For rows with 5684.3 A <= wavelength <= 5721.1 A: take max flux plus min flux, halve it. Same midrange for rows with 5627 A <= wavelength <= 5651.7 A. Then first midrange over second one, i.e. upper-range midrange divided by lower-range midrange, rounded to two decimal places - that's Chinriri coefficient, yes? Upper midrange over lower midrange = 1.02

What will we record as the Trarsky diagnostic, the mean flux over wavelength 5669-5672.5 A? 91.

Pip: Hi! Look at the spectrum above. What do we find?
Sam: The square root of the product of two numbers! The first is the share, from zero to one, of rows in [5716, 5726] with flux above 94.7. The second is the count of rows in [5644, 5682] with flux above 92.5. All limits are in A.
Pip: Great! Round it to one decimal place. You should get 3.9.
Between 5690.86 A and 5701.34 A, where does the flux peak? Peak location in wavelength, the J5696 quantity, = 5691.51 A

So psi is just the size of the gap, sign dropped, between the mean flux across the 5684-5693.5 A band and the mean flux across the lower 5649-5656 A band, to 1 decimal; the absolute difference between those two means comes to 3.1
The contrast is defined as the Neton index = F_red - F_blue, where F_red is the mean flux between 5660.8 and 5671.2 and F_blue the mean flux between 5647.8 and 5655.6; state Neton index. -3.0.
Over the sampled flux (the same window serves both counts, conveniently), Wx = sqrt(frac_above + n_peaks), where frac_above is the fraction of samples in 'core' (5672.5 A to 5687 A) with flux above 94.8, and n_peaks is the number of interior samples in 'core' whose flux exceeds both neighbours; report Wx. 1.48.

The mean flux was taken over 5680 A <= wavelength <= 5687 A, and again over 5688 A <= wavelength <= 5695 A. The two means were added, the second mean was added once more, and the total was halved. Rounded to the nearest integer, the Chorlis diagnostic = 144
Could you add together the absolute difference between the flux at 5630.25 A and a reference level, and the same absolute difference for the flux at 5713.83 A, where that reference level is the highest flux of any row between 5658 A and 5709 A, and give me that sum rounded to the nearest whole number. 12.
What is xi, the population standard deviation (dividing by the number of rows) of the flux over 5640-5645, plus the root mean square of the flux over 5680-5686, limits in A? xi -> 96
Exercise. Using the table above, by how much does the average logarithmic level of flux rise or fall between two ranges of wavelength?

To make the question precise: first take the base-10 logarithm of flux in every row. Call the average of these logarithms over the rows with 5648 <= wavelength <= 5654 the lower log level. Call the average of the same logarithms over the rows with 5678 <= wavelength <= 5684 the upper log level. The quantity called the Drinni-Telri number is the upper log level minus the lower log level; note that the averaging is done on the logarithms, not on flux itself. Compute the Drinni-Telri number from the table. 0.000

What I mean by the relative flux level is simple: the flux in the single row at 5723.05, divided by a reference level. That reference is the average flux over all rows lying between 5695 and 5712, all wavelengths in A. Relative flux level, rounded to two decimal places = 1.06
